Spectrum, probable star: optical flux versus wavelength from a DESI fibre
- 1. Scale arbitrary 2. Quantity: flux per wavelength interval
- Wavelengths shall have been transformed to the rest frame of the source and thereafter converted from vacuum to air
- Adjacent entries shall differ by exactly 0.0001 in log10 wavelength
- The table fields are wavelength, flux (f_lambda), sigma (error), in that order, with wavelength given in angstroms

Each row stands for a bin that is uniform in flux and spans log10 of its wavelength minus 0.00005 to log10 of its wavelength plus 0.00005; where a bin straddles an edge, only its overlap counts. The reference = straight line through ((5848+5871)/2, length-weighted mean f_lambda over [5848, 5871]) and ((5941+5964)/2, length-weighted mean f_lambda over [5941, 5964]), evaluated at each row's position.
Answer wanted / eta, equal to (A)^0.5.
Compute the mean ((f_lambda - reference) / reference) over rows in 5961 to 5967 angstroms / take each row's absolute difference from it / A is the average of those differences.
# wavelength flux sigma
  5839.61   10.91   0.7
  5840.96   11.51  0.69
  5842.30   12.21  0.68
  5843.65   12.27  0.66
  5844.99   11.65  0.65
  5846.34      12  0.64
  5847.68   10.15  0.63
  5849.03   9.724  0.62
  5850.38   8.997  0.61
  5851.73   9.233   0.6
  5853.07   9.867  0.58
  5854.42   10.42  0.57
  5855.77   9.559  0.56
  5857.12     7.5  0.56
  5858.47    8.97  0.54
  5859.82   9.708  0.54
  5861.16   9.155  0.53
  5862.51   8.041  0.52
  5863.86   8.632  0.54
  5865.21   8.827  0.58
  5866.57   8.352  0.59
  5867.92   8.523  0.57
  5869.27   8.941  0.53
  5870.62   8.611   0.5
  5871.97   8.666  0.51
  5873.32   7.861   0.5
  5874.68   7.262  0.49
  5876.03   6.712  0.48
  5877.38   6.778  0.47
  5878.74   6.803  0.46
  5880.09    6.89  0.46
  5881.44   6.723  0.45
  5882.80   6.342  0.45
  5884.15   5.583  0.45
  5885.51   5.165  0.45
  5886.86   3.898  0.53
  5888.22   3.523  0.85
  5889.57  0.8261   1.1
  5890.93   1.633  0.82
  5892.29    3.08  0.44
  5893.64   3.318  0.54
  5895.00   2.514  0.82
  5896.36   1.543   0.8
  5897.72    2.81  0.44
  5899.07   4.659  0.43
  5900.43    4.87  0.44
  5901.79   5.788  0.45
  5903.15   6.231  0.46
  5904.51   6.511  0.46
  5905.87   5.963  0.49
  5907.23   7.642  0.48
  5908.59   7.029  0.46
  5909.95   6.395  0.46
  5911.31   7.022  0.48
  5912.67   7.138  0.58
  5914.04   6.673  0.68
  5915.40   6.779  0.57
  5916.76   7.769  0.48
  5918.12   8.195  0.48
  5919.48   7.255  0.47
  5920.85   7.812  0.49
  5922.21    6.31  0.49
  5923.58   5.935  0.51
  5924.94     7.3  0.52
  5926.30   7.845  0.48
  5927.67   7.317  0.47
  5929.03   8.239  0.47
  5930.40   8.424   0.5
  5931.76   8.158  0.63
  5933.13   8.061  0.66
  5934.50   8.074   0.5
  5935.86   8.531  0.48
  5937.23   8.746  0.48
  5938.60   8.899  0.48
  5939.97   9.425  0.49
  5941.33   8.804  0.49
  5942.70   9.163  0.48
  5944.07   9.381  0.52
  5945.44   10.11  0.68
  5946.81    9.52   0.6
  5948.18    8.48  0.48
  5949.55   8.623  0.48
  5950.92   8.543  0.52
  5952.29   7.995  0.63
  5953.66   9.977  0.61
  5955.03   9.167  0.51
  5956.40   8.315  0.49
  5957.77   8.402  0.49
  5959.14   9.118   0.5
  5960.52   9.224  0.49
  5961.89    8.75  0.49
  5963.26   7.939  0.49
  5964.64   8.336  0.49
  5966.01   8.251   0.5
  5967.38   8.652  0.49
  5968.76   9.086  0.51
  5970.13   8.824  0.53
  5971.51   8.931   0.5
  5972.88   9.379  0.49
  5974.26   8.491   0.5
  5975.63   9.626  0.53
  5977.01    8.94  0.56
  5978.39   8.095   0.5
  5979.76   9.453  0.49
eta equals 0.158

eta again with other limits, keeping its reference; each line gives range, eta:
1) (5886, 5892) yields 0.371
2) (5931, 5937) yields 0.135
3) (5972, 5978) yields 0.210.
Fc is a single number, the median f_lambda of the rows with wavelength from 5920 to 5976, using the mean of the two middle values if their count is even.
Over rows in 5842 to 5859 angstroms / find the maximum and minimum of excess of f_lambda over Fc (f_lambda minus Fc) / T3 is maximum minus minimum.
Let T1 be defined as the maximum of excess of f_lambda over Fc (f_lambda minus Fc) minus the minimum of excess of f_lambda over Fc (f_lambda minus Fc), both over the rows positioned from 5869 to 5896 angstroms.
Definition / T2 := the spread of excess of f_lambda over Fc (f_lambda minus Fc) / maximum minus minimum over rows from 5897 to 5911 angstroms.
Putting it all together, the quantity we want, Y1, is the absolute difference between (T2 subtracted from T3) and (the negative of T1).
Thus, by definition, 8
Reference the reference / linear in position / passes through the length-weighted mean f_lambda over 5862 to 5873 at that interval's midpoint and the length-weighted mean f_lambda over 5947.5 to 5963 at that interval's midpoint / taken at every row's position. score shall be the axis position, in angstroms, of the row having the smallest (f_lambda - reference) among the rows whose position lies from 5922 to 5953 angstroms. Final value 5923.58 angstroms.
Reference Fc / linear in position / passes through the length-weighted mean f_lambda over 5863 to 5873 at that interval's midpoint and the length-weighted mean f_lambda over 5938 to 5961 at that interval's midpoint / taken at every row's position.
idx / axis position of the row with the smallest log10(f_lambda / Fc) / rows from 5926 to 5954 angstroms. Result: 5927.67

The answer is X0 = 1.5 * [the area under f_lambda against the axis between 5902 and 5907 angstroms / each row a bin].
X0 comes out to 47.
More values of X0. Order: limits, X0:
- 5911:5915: 41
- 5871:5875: 48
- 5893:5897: 15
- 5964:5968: 51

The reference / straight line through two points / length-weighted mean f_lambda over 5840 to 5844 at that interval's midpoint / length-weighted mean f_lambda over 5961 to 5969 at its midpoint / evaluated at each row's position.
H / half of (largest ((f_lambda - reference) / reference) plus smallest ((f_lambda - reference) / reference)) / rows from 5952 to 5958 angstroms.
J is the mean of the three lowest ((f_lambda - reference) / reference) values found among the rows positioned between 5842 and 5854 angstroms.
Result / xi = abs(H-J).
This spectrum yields 0.22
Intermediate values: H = 0.02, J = -0.20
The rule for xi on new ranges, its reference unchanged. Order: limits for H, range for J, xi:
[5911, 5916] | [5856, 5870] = 0.01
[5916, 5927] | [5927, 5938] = 0.10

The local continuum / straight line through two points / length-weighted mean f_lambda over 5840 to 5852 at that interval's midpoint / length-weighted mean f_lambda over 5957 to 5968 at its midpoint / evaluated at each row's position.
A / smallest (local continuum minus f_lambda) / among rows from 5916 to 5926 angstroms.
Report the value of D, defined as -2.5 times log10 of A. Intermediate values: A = 1.27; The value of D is -0.26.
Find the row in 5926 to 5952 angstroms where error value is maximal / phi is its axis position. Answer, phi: 5945.44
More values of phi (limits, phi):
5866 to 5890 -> 5889.57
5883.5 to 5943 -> 5889.57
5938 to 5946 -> 5945.44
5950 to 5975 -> 5952.29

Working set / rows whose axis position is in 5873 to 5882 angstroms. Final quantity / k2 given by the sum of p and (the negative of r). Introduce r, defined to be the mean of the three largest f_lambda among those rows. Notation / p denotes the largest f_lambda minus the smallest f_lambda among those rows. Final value -6.19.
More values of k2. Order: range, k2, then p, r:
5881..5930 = -0.68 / 7.4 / 8.1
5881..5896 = -0.32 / 5.9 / 6.2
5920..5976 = -5.73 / 4.2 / 9.9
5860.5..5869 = -7.76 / 1.1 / 8.9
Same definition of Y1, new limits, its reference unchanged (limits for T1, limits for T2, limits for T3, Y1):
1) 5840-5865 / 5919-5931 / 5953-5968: 4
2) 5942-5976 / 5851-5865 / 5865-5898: 7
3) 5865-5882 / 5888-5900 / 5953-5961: 0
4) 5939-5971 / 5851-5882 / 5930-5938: 1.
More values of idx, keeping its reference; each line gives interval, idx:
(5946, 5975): 5963.26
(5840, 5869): 5857.12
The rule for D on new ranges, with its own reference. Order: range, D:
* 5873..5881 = -1.00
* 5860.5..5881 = -0.41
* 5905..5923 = -0.26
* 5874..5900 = -1.22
